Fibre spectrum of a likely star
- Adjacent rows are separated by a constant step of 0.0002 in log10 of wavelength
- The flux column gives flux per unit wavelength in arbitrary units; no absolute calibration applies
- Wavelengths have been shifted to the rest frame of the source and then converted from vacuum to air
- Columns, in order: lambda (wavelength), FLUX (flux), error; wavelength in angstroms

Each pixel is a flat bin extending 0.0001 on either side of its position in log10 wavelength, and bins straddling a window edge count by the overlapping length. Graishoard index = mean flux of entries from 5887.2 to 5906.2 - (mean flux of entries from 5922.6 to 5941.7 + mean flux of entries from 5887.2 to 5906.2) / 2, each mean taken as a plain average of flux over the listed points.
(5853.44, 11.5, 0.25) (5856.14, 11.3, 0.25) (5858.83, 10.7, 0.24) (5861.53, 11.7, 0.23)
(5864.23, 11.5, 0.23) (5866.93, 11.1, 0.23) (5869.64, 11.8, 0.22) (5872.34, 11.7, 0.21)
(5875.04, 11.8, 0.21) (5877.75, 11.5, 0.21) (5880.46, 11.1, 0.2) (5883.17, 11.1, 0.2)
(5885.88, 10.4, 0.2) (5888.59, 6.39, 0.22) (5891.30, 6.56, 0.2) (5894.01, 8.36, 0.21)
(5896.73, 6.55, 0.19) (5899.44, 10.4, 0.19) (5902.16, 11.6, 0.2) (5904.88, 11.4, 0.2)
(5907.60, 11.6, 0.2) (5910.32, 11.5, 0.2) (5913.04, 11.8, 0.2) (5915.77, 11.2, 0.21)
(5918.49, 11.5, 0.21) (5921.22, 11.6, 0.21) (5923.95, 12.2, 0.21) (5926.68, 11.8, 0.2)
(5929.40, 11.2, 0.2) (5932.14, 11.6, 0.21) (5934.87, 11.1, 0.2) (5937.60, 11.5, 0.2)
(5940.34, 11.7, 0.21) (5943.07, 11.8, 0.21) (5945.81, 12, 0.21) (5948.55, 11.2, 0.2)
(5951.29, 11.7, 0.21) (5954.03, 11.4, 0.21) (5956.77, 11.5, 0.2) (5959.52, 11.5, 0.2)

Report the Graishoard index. -1.4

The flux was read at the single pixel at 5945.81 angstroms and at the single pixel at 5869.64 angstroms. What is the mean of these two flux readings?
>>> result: 11.9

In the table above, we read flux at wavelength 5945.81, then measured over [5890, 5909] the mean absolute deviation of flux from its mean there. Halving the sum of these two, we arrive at 7.00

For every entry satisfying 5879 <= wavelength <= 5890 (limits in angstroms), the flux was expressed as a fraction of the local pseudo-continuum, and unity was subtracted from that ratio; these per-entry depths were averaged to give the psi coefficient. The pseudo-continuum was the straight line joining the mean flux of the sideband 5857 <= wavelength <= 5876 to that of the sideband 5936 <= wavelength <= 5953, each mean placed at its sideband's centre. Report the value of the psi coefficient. -0.153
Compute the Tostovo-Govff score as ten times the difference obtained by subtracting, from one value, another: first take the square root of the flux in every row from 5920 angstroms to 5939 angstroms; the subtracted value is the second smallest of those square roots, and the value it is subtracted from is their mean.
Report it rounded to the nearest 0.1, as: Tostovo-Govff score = 0.5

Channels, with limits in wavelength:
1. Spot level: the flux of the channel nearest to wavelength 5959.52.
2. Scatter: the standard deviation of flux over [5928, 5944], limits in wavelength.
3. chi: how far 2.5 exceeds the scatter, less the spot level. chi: -9.3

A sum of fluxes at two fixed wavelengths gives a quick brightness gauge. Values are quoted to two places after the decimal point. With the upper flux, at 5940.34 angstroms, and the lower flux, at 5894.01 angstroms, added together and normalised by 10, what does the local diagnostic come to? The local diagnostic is 2.01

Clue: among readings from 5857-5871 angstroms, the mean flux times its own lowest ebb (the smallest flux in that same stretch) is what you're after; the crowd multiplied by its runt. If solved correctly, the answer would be 122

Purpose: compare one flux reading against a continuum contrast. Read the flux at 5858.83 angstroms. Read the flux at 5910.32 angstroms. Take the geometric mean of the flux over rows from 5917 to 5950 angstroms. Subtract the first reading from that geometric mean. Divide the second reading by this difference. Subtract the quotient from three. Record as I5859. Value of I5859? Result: -10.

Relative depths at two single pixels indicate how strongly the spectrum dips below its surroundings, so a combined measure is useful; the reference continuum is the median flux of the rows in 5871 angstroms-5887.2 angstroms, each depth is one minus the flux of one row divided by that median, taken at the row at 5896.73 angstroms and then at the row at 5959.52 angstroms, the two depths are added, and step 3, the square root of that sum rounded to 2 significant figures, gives 0.63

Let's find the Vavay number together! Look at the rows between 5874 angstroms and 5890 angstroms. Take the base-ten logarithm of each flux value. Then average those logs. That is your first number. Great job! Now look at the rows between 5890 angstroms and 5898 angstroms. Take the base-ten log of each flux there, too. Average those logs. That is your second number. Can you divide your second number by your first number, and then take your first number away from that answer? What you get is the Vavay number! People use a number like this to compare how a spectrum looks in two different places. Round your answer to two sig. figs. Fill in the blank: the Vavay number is -0.16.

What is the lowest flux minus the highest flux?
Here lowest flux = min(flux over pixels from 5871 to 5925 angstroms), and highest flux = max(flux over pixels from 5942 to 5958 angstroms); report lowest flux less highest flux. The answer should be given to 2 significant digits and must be -5.6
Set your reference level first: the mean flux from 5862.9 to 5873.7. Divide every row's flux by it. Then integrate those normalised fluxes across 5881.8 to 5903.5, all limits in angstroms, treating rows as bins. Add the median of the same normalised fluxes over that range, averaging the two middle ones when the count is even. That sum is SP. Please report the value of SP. 18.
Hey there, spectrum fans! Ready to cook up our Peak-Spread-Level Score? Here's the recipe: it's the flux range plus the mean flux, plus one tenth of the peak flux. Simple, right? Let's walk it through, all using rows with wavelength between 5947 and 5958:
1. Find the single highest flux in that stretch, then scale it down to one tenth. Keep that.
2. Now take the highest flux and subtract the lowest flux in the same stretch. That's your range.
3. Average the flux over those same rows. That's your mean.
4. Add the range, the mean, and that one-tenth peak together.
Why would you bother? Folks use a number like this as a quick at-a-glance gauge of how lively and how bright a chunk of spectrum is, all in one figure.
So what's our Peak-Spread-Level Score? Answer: 13.1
